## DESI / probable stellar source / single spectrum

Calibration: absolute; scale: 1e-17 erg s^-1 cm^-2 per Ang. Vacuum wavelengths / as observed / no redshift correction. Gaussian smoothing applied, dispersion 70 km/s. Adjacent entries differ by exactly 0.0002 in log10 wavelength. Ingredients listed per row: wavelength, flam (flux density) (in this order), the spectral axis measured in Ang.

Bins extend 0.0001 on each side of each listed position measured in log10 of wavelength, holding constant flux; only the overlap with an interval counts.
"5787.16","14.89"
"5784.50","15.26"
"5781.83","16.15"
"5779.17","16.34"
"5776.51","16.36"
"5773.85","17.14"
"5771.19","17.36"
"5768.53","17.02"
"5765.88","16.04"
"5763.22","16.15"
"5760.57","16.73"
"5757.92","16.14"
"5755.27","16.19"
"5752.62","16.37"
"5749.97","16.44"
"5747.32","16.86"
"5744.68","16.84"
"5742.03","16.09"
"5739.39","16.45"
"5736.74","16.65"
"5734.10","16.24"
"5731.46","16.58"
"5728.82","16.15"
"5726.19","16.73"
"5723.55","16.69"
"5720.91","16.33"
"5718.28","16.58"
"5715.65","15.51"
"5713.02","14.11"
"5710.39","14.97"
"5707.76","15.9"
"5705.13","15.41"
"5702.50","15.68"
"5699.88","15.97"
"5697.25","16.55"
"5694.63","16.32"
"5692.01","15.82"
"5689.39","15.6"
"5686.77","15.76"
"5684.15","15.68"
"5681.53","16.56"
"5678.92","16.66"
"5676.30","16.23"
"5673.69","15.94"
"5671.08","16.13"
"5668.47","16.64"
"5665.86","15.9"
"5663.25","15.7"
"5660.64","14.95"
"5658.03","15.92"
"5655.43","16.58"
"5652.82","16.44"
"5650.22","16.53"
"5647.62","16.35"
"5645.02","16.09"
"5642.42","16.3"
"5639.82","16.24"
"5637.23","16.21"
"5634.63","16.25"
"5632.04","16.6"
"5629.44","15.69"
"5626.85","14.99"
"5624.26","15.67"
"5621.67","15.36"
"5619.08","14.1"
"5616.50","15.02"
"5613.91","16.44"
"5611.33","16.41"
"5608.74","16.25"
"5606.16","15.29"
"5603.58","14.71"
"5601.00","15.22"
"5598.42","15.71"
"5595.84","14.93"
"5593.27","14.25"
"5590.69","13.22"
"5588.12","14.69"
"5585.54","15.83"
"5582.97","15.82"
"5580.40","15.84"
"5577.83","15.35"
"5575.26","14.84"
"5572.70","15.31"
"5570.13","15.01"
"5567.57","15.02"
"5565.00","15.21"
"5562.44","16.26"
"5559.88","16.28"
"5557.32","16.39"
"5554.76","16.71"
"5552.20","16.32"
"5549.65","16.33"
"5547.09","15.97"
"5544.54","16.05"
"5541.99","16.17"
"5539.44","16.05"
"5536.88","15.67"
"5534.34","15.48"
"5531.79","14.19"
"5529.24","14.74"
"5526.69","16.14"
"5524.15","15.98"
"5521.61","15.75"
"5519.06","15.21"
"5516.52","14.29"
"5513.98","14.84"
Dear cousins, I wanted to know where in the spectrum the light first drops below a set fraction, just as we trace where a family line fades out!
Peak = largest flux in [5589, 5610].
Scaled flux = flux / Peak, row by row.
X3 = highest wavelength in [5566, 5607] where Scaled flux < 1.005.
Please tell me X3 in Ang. 5606.16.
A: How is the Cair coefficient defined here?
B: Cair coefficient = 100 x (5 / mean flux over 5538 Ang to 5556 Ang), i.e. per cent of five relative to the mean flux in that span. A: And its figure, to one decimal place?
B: 30.8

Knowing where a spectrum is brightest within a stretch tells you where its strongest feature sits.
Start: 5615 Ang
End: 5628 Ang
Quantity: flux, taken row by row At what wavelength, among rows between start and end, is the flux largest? 5624.26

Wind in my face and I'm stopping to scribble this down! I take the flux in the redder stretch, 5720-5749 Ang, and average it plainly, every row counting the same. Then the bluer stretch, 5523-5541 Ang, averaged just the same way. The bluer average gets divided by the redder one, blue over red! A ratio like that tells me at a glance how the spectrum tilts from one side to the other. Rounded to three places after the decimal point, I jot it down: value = 0.937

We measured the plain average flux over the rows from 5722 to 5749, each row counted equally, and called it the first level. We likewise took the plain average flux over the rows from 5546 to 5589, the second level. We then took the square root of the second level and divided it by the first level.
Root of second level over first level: 0.240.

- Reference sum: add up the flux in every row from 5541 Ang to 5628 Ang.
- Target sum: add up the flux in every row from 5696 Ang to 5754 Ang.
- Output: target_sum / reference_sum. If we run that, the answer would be 0.67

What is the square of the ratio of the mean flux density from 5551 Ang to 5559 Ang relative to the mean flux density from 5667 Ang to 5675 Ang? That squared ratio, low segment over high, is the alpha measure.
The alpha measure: 1.03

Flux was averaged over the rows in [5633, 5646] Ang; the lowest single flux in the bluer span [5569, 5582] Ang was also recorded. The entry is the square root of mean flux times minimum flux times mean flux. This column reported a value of 62.5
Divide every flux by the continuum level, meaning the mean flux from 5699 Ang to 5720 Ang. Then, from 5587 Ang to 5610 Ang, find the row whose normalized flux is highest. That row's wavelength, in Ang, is 5608.74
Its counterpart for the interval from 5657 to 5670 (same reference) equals 5668.47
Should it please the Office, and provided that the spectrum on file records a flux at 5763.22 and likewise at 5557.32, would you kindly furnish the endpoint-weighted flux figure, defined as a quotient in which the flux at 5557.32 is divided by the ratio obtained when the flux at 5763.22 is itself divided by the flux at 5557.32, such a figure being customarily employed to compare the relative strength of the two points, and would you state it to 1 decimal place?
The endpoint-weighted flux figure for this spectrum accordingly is 16.6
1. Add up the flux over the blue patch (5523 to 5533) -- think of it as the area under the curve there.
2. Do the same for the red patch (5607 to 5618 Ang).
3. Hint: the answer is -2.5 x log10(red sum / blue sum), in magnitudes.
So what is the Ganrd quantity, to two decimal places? -0.05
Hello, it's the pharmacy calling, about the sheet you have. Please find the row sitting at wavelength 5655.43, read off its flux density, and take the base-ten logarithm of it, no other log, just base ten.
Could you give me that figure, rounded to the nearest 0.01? 1.22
